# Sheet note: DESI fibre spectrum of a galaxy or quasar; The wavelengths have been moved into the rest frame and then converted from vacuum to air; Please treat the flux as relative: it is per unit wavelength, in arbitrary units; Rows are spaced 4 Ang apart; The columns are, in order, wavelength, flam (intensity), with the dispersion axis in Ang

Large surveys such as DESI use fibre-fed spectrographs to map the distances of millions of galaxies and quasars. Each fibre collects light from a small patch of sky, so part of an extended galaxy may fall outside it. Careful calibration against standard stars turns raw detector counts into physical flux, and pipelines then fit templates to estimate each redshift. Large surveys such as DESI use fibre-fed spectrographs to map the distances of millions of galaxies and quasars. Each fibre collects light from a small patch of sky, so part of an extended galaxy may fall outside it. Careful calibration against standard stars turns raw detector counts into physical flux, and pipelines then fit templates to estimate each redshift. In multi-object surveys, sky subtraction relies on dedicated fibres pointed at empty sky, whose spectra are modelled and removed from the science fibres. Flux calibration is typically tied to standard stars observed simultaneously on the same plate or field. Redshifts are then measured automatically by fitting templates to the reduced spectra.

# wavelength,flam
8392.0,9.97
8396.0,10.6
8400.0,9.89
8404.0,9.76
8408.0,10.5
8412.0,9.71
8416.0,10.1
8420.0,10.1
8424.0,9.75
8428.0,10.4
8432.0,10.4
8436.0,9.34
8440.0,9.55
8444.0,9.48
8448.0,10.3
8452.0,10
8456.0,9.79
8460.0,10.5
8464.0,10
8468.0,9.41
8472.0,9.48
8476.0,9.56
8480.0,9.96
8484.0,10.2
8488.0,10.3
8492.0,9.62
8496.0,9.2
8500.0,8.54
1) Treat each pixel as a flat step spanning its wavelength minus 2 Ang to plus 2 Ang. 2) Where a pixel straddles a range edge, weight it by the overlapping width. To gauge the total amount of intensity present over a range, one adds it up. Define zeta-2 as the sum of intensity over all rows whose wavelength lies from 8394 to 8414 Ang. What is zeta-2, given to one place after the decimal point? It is 50.5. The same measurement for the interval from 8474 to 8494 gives 49.6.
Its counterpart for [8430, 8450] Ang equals 49.1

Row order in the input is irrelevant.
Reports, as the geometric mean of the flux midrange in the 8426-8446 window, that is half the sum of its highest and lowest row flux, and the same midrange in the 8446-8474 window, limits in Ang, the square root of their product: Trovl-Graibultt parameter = 9.9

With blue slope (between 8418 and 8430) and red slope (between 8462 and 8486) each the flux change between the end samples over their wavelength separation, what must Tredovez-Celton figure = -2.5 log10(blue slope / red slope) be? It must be -1.4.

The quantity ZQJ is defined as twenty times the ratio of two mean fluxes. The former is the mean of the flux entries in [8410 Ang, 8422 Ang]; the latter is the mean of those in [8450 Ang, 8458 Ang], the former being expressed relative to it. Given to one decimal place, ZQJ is 20.2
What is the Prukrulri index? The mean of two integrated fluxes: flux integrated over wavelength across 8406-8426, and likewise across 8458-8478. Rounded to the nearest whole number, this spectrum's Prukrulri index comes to 198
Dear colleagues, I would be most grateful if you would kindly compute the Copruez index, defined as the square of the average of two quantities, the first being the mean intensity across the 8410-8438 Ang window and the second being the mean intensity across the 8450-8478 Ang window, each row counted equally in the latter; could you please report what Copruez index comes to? 98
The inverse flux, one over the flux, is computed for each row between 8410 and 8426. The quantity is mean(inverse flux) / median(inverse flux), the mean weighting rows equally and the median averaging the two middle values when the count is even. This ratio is 1.00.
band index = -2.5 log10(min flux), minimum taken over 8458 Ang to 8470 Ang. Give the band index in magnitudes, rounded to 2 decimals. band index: -2.43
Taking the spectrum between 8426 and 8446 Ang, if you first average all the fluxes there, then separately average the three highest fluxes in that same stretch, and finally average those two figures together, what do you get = 9.98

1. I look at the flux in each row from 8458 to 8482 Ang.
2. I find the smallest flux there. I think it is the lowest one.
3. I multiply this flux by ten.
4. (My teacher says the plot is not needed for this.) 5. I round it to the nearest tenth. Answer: 94.1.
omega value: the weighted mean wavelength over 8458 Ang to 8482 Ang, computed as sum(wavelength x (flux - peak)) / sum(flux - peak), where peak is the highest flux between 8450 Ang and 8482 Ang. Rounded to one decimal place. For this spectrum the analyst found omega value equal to 8471.9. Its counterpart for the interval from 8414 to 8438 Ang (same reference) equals 8427.5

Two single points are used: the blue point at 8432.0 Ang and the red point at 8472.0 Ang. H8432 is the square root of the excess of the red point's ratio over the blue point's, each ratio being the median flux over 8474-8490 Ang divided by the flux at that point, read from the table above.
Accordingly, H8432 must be 0.31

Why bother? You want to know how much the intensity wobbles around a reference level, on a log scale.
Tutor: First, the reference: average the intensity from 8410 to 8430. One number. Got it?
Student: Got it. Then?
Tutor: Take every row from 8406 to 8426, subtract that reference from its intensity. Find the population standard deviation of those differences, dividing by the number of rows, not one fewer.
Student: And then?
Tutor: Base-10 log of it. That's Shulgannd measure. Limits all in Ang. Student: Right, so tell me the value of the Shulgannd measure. -0.54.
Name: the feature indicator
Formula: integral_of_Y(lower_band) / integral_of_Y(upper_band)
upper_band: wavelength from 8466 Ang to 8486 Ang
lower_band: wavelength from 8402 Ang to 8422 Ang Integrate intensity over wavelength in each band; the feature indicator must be 1.03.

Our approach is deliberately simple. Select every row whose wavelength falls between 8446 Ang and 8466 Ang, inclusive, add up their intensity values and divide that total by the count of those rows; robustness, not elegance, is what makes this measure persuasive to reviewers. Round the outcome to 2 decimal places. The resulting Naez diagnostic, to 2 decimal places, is 10.12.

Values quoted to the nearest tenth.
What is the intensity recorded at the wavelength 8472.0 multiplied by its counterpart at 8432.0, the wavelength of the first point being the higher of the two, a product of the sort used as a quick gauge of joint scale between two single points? 98.6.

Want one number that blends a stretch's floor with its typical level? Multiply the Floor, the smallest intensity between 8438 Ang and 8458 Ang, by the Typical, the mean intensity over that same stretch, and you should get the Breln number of 93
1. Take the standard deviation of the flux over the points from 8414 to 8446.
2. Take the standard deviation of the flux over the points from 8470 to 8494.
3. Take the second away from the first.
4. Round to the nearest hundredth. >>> 0.07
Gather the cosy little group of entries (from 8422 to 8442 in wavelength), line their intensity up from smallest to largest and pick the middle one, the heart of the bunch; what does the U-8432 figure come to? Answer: 9.75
